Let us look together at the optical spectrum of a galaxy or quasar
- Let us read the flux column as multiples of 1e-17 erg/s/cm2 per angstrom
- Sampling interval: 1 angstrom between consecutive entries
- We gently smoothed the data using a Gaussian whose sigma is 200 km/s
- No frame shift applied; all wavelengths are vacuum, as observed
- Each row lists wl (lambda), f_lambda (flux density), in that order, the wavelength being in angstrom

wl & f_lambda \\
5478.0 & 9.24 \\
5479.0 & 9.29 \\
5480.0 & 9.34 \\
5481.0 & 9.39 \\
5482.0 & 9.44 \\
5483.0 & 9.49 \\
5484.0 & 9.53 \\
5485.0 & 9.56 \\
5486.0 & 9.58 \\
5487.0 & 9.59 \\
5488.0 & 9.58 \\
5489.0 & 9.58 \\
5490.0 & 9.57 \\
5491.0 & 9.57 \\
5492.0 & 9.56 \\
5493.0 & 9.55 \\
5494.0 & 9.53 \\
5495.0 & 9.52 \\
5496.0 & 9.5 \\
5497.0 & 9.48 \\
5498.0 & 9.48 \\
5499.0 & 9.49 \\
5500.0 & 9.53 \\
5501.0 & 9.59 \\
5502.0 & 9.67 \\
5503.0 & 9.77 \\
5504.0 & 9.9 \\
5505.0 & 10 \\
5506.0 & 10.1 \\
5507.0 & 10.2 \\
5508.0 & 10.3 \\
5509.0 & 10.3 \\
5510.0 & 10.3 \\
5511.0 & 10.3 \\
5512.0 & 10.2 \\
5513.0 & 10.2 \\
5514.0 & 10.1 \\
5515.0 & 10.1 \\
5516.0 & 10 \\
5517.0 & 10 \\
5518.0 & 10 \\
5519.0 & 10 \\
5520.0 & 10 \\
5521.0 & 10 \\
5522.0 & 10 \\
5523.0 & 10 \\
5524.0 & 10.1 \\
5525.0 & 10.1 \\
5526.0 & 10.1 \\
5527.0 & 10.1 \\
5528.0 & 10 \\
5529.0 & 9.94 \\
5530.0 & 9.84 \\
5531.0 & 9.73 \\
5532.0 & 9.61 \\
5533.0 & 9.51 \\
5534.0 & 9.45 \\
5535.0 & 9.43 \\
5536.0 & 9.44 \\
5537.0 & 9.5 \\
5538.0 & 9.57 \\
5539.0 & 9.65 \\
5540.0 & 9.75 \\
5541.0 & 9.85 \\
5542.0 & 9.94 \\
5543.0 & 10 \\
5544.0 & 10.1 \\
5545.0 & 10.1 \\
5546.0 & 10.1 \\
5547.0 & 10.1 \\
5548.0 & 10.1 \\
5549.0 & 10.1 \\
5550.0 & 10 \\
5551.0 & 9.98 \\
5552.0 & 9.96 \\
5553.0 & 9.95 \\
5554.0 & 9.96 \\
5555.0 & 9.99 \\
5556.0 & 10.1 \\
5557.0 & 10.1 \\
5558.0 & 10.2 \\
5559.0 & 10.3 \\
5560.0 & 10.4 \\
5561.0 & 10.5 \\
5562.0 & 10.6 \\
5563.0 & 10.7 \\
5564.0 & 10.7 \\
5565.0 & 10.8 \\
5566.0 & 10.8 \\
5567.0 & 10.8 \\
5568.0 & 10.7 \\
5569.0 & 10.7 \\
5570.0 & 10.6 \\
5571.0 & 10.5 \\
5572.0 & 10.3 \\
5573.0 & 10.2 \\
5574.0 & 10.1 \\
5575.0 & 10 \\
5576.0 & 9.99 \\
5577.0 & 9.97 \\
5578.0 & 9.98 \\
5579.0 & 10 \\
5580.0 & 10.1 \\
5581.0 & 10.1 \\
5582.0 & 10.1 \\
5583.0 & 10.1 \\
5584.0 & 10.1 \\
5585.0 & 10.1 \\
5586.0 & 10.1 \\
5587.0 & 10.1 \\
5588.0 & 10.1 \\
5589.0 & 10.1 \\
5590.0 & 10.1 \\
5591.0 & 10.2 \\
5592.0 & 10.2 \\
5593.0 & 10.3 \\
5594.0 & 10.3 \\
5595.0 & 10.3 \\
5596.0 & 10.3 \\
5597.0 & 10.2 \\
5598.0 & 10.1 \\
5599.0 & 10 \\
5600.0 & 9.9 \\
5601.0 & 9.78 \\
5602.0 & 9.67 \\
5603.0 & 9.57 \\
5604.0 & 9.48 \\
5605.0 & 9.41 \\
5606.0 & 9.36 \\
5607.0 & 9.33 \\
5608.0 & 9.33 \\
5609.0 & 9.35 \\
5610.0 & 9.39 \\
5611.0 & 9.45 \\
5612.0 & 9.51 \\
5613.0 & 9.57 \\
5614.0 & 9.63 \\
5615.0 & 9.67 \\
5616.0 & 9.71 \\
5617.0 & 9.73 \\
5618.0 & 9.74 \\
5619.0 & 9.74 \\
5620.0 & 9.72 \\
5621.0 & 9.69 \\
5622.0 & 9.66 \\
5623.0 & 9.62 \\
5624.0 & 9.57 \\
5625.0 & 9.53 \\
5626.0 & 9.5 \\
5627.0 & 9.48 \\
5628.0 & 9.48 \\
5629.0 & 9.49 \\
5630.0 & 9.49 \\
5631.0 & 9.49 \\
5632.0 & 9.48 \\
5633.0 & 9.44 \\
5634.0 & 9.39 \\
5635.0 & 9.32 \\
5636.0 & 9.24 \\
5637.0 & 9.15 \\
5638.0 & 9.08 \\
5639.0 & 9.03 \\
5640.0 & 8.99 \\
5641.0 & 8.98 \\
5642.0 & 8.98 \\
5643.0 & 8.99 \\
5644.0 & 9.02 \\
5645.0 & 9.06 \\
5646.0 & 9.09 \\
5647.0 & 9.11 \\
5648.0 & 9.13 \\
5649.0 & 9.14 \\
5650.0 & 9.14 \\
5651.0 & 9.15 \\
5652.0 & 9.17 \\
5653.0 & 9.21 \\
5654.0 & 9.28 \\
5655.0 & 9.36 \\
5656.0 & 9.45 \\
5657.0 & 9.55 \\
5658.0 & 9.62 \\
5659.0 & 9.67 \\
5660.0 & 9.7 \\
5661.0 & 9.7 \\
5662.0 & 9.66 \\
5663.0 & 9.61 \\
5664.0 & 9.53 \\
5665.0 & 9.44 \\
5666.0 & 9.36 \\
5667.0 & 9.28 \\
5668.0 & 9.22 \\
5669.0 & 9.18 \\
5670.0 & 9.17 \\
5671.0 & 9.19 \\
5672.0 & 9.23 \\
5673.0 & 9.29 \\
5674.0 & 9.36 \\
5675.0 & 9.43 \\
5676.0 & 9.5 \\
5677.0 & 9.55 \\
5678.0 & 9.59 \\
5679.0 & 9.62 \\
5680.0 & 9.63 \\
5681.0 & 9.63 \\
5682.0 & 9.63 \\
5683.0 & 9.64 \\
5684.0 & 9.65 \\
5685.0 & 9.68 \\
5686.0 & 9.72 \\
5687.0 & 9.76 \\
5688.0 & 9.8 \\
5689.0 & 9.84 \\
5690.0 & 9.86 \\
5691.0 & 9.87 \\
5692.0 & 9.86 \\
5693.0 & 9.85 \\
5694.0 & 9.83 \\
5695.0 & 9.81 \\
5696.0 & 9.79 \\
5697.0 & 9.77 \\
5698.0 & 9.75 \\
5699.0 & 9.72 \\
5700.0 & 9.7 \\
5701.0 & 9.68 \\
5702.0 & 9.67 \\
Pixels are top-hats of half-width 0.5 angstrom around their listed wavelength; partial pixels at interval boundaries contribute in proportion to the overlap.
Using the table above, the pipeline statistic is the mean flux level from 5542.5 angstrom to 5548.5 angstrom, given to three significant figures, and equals 10.1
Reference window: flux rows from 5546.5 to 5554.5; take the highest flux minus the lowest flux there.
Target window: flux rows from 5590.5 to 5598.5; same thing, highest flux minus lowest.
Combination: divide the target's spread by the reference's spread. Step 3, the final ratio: 1.3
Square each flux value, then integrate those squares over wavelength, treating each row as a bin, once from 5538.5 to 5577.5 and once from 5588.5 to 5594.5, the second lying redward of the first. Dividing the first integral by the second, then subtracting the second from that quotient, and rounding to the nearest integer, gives -618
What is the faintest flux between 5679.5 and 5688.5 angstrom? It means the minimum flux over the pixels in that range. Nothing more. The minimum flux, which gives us 9.63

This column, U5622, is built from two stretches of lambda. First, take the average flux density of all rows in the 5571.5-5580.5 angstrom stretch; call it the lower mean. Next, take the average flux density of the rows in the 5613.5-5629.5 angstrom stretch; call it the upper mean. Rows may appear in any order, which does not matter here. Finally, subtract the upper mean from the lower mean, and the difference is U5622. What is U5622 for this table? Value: 0.4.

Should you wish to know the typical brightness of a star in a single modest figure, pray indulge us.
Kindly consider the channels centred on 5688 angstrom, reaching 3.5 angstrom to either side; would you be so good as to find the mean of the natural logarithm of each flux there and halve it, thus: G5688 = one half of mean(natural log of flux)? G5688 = 1.14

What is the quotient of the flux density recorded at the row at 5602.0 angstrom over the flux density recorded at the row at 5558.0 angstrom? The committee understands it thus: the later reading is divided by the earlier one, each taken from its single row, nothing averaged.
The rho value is 0.95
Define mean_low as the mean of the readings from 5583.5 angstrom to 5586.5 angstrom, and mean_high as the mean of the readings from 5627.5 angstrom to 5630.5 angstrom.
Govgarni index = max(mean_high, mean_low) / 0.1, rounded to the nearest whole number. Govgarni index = 101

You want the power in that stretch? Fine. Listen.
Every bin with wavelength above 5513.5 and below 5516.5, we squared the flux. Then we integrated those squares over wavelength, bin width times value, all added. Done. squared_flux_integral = 304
